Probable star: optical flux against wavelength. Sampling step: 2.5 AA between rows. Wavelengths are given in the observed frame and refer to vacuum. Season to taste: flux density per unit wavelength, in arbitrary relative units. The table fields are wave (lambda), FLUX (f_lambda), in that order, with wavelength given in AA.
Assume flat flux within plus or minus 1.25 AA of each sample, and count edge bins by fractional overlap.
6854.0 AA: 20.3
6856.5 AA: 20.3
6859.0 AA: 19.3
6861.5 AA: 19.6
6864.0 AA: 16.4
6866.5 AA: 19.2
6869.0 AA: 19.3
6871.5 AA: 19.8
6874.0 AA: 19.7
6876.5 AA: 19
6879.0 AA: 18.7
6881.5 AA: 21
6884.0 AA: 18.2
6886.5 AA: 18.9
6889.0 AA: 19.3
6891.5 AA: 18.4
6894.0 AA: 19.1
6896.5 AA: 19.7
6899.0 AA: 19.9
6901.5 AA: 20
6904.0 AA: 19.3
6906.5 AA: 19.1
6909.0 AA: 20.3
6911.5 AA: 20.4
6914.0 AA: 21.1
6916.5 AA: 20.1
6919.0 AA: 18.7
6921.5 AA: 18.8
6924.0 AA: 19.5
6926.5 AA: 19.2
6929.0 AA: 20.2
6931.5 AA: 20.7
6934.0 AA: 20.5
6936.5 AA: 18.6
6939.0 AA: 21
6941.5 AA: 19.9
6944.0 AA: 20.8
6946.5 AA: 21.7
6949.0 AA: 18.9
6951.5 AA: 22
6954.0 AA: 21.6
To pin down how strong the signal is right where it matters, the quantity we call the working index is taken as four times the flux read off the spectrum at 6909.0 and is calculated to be 81.2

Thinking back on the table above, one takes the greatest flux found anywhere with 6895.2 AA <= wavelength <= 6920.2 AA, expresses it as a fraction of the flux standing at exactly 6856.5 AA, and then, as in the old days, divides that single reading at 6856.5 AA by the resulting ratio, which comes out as 19.5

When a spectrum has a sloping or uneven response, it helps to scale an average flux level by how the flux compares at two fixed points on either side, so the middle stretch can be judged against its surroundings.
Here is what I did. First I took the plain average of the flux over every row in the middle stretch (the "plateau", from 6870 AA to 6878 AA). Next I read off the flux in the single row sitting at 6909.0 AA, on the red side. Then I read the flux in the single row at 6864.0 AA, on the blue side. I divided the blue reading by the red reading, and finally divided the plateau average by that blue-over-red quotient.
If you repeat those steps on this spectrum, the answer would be 24.1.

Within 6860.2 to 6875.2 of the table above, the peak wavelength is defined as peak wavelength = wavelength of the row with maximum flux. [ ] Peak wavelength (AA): 6871.5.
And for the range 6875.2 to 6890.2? 6881.5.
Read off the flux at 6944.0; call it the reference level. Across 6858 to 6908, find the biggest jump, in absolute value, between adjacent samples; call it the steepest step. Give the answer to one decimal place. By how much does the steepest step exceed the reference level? -17.6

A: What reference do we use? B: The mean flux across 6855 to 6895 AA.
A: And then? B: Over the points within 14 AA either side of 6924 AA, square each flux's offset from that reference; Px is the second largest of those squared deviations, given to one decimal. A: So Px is 2.4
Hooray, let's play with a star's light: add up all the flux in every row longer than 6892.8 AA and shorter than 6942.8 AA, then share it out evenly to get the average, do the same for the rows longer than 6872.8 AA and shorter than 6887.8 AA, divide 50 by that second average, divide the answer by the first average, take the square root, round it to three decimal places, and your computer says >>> 0.362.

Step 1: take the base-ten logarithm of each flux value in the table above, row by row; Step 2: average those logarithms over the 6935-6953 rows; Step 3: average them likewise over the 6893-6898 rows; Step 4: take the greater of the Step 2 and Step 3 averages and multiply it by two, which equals 2.62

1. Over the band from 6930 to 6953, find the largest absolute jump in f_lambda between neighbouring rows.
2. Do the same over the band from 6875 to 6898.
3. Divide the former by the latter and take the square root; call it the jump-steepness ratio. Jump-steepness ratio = 1.1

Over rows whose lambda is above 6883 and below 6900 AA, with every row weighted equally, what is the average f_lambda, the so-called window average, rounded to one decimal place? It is 19.1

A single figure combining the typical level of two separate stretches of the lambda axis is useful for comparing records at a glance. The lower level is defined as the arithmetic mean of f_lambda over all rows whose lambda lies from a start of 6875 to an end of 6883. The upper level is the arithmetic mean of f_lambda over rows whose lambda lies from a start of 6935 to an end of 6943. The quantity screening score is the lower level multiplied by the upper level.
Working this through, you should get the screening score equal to 388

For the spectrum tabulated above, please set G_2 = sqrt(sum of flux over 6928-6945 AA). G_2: 12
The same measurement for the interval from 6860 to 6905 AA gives 19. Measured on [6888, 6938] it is 20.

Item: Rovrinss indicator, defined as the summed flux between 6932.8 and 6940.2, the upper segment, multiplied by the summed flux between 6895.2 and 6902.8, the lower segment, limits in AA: 3582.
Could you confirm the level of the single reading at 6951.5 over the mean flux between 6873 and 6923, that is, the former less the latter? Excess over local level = 2.5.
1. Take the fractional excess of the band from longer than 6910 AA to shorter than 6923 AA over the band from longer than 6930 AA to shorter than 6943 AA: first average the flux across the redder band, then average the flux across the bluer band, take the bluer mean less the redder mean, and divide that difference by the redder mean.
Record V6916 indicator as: -0.016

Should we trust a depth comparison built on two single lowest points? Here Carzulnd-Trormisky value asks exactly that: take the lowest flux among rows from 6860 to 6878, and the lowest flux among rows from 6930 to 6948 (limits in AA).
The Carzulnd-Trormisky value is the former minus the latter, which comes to -2.2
